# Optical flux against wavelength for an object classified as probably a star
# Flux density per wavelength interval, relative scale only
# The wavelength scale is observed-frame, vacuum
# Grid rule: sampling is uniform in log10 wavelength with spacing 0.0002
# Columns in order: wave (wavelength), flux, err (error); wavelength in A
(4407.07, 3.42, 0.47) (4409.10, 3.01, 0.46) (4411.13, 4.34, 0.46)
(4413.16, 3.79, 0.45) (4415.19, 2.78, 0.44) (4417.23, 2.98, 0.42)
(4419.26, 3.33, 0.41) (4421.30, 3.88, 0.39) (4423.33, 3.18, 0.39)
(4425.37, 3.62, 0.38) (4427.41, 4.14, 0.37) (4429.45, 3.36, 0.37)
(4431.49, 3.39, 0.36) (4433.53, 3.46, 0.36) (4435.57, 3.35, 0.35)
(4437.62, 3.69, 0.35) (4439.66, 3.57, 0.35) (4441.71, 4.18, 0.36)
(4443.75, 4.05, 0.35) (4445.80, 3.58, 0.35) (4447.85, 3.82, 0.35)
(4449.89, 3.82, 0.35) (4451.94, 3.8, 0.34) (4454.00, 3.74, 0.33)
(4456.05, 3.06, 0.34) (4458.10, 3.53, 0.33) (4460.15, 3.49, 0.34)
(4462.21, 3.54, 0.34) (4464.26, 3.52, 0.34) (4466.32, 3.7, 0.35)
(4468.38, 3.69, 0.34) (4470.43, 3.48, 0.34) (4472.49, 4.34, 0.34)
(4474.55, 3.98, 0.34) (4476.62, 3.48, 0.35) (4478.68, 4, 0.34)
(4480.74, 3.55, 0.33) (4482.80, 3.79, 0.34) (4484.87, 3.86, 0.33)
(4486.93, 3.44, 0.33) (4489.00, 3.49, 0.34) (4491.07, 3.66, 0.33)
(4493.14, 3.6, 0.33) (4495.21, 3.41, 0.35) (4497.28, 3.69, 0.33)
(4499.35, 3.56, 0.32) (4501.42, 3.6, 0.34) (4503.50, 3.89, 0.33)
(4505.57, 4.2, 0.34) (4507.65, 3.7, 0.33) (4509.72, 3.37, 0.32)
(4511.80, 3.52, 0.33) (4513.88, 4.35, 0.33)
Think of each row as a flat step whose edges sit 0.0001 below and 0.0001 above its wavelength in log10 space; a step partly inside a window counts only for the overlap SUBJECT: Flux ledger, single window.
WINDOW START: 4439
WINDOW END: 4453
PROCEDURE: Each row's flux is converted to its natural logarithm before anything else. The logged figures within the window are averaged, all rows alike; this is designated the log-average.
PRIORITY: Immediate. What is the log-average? 1.34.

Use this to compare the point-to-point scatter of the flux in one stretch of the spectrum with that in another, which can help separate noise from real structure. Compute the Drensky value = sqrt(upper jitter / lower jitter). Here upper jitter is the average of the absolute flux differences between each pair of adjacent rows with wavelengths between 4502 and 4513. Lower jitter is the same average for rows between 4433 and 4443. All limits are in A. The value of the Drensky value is 1.05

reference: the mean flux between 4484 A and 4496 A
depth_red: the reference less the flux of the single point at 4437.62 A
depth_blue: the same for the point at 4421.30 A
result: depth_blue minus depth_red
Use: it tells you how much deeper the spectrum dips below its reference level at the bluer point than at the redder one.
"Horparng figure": -0.2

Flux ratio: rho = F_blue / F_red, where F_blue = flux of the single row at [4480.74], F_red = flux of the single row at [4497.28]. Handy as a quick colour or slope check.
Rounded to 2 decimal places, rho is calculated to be 0.96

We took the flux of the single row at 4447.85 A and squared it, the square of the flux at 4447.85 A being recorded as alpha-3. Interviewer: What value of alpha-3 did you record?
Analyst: 15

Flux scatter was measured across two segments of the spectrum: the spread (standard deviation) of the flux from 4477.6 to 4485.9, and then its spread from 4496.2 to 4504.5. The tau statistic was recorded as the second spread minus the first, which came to -0.04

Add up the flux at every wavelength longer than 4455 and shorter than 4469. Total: 25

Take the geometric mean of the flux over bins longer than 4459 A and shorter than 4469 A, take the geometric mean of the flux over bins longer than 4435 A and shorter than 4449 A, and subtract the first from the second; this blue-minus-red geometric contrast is 0.15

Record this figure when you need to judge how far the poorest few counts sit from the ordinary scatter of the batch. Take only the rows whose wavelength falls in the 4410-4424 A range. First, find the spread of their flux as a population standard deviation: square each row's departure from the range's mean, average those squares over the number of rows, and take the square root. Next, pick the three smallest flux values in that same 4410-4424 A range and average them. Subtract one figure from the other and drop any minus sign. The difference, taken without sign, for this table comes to 2.47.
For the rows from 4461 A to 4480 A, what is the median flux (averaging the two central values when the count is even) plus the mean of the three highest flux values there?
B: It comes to 7.80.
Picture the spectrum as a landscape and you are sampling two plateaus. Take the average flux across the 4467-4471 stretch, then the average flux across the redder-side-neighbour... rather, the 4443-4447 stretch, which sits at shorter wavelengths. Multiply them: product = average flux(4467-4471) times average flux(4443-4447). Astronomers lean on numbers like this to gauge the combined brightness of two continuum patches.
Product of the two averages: 13.7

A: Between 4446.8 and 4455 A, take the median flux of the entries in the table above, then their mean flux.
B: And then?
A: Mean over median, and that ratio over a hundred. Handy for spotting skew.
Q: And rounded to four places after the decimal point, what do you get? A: 0.0100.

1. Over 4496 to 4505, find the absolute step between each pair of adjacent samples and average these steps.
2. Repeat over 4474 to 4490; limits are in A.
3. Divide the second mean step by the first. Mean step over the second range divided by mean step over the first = 2.1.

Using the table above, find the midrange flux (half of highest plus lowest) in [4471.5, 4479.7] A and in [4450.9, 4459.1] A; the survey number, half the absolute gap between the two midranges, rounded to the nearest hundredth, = 0.24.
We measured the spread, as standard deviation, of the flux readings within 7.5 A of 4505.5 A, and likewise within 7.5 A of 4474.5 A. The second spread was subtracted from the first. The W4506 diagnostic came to -0.05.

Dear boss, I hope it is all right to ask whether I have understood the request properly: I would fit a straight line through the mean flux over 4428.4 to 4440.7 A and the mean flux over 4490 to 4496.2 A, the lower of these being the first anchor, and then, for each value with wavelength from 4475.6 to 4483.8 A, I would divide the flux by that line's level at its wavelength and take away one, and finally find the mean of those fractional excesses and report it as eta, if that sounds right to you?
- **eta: 0.048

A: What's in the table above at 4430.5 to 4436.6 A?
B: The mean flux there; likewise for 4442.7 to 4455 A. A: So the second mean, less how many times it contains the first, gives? 2.68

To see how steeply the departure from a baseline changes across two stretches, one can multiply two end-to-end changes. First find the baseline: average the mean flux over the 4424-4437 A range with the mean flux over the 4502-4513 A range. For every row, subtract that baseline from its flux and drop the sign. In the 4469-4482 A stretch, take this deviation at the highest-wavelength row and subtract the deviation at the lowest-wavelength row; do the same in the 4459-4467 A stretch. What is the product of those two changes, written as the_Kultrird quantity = 0.01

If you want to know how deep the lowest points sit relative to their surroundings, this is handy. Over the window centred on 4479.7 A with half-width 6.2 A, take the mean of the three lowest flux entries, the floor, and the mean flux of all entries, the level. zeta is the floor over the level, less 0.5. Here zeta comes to 0.455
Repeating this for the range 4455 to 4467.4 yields 0.466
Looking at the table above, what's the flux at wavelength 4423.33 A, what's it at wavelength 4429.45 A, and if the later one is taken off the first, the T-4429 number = -0.18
